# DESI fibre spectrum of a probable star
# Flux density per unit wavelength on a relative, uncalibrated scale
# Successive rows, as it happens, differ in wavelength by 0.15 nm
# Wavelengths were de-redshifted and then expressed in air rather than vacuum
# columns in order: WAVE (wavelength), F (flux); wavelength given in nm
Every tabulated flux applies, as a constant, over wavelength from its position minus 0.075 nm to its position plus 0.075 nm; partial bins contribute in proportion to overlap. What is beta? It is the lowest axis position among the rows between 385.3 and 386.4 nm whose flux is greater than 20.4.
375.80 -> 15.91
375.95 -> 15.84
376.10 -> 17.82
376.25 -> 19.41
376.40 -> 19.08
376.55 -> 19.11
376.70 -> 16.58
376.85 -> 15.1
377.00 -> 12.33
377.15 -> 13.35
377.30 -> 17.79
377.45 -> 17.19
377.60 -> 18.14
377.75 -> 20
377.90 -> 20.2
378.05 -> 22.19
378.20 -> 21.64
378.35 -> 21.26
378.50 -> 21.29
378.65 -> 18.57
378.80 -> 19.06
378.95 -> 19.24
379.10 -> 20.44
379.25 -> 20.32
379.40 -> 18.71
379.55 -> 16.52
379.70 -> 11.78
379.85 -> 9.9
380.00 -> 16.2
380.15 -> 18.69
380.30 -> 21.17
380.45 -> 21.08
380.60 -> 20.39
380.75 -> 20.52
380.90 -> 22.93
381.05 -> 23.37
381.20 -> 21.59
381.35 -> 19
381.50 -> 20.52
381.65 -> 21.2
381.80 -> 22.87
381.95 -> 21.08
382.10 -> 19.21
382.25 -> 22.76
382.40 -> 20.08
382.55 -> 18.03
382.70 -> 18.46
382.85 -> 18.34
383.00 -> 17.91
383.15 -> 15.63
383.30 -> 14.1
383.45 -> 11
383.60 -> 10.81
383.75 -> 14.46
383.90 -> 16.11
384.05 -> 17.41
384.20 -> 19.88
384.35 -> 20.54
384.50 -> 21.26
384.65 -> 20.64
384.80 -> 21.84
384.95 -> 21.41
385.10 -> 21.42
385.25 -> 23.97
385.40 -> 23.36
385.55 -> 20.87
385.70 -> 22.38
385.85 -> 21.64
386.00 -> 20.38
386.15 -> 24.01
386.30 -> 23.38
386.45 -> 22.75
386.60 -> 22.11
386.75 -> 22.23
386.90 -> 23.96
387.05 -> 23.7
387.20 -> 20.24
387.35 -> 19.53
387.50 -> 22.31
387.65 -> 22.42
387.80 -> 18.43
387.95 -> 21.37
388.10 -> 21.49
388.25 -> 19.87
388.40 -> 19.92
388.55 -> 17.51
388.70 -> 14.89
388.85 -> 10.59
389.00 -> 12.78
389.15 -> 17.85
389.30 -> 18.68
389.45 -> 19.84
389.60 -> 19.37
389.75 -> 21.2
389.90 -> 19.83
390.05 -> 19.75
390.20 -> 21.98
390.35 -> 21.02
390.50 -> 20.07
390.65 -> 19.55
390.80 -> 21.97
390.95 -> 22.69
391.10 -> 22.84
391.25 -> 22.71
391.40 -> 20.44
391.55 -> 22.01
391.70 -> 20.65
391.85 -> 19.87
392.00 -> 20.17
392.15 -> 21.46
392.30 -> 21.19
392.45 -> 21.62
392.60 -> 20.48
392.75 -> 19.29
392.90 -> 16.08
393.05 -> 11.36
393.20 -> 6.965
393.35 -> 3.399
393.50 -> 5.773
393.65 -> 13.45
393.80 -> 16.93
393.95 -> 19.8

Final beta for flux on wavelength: 385.40 nm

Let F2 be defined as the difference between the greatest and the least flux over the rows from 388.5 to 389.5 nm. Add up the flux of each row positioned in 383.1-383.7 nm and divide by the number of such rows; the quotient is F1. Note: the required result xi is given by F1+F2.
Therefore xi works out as 22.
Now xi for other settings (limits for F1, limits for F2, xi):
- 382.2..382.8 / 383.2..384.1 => 26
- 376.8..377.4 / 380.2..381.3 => 18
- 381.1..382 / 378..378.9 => 25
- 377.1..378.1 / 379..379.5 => 20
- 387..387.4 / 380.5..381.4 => 26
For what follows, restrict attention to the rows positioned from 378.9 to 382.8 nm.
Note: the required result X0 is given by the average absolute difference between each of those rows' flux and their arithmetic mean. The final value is 2.18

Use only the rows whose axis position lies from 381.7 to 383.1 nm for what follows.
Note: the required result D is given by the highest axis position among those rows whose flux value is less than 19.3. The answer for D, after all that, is 383.00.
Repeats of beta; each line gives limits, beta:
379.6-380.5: 380.30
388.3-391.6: 389.75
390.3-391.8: 390.35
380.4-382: 380.45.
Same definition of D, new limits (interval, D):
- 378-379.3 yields 378.95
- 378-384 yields 383.90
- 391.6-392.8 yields 392.75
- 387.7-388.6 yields 388.55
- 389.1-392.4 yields 389.30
